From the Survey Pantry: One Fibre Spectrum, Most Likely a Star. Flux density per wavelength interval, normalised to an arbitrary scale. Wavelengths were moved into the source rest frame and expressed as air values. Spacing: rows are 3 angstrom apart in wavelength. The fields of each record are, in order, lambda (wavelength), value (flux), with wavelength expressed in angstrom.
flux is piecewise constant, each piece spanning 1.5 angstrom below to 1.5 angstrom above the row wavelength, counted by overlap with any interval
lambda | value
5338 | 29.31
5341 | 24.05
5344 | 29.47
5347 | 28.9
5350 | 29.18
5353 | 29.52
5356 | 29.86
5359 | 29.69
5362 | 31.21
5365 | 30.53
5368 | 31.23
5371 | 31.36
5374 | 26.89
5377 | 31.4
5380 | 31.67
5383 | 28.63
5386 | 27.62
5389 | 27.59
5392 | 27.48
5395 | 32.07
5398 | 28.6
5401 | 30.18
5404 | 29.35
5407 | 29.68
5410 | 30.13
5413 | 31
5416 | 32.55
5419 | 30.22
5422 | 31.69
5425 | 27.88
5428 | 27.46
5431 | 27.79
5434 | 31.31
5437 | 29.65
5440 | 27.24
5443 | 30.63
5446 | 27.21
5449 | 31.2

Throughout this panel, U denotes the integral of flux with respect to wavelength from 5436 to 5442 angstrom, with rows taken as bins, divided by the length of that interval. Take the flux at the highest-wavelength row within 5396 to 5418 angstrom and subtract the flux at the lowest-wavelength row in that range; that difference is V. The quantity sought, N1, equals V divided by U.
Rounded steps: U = 28.5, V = 4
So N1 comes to 0.14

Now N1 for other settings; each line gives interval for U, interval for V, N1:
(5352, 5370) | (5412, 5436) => 0.01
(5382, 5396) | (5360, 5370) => 0.00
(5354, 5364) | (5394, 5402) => -0.06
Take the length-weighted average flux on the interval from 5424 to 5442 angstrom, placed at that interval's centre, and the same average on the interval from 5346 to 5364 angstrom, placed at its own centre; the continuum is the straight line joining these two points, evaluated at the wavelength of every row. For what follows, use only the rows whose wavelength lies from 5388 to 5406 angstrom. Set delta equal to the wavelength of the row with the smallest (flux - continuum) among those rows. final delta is 5392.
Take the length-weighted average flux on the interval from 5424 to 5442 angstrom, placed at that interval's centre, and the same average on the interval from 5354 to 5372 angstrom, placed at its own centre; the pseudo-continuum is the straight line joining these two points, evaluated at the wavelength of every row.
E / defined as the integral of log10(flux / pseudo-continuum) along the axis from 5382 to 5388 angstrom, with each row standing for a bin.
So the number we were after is -0.17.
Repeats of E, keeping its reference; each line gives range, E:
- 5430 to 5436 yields 0.09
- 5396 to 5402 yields -0.01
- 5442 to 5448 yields 0.06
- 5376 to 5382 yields 0.10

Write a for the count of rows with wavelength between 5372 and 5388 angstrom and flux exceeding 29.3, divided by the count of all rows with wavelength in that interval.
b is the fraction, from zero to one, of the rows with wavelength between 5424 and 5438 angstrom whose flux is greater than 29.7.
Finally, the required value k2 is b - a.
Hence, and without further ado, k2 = -0.2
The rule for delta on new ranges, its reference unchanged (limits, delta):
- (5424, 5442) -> 5440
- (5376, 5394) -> 5392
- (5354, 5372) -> 5359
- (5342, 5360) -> 5347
